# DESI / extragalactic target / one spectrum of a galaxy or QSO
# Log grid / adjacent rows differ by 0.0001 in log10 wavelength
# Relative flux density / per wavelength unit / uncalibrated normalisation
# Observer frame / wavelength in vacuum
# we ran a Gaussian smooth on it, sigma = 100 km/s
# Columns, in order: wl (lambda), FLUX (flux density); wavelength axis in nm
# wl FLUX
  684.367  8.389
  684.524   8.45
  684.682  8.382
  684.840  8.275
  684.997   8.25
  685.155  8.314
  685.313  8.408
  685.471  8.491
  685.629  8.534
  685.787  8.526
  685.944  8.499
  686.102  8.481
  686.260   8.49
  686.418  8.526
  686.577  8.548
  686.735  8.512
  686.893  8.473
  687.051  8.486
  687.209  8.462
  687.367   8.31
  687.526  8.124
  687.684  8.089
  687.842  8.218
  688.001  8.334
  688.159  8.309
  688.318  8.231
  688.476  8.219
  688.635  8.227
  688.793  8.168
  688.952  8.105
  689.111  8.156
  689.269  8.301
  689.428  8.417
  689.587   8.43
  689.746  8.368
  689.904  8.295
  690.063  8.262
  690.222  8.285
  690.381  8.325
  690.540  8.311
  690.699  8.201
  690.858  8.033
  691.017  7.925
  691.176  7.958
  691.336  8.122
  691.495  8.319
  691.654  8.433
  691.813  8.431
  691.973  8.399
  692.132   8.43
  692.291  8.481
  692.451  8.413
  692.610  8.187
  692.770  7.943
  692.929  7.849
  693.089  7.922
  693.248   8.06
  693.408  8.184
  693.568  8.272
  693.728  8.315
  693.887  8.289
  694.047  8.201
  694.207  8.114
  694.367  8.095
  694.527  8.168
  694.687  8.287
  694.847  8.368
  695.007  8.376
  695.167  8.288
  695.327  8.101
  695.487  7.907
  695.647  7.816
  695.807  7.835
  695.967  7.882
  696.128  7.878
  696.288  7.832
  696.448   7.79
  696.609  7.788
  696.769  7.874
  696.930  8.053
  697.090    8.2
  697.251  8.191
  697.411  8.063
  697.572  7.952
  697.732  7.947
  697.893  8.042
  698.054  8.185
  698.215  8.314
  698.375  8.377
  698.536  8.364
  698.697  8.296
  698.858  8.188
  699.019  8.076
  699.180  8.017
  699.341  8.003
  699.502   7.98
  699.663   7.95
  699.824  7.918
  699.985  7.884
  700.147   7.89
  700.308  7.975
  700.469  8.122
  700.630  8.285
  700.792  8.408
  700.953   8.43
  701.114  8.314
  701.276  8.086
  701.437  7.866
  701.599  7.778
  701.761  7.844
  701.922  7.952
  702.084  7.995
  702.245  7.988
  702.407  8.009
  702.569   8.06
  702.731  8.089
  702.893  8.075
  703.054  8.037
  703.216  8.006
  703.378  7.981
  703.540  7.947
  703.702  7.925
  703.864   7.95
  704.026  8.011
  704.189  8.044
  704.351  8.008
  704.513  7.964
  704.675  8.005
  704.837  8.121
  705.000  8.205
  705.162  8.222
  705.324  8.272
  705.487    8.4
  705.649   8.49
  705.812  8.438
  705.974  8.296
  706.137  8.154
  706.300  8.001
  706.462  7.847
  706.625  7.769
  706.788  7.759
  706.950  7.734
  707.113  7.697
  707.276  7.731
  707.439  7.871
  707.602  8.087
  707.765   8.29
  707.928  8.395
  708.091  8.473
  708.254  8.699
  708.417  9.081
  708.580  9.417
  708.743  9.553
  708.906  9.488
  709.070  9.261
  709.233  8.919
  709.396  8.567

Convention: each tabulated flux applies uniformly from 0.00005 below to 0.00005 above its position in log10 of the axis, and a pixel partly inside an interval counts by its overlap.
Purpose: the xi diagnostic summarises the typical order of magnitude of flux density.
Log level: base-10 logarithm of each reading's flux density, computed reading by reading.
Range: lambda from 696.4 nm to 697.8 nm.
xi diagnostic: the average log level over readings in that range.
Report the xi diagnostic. 0.902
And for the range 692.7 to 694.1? 0.909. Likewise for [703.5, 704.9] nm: 0.903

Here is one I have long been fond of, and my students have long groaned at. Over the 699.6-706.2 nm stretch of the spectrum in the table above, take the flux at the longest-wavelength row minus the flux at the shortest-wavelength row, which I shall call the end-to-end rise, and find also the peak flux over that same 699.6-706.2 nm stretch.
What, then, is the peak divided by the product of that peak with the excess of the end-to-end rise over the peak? -0.121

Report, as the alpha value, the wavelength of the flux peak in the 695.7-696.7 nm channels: 695.967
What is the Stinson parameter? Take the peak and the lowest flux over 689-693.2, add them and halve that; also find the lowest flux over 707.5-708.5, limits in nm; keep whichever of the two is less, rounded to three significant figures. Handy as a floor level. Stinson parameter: 8.09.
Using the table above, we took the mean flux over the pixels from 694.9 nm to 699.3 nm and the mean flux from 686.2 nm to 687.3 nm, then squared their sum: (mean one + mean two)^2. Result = 274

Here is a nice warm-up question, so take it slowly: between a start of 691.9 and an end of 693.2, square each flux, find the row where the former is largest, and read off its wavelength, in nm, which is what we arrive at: 692.291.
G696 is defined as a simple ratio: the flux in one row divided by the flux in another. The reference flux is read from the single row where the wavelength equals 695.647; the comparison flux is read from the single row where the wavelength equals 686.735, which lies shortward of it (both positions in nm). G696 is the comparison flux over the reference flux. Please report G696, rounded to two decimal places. 1.09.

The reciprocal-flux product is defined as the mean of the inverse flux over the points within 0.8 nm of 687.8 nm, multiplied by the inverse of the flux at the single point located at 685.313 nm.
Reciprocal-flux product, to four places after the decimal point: 0.0144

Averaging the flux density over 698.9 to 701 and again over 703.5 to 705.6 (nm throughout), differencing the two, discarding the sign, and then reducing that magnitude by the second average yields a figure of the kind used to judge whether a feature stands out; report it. -8.07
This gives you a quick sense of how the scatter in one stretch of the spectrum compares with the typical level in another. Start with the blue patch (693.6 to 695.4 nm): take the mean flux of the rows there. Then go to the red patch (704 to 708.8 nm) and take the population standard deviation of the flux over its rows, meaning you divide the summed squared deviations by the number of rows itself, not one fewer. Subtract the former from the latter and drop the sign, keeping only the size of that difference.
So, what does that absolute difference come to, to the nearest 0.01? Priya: 7.78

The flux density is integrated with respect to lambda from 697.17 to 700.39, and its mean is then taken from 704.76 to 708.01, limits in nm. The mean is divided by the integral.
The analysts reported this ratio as 0.311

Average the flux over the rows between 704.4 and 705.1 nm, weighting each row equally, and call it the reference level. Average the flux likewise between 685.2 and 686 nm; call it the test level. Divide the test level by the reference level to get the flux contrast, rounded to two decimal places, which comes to 1.05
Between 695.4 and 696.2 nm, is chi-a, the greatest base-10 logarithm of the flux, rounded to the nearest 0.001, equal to 0.898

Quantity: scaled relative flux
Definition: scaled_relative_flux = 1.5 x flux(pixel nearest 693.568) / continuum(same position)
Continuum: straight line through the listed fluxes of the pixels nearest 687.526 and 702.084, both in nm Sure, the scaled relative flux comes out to 1.54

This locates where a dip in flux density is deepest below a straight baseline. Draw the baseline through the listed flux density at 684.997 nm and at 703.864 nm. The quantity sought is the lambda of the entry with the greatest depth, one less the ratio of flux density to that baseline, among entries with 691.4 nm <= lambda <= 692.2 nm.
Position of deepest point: 691.495 nm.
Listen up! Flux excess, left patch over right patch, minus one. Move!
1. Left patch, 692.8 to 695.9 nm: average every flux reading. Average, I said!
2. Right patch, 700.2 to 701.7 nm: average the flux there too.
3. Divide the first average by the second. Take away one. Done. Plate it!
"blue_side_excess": 0.00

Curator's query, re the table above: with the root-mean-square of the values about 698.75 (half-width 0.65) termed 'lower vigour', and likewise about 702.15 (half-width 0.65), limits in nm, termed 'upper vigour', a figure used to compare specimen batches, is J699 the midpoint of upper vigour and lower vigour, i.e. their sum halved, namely 8.09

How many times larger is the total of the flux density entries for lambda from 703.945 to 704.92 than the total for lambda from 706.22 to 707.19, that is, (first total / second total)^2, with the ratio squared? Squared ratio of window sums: 1.06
